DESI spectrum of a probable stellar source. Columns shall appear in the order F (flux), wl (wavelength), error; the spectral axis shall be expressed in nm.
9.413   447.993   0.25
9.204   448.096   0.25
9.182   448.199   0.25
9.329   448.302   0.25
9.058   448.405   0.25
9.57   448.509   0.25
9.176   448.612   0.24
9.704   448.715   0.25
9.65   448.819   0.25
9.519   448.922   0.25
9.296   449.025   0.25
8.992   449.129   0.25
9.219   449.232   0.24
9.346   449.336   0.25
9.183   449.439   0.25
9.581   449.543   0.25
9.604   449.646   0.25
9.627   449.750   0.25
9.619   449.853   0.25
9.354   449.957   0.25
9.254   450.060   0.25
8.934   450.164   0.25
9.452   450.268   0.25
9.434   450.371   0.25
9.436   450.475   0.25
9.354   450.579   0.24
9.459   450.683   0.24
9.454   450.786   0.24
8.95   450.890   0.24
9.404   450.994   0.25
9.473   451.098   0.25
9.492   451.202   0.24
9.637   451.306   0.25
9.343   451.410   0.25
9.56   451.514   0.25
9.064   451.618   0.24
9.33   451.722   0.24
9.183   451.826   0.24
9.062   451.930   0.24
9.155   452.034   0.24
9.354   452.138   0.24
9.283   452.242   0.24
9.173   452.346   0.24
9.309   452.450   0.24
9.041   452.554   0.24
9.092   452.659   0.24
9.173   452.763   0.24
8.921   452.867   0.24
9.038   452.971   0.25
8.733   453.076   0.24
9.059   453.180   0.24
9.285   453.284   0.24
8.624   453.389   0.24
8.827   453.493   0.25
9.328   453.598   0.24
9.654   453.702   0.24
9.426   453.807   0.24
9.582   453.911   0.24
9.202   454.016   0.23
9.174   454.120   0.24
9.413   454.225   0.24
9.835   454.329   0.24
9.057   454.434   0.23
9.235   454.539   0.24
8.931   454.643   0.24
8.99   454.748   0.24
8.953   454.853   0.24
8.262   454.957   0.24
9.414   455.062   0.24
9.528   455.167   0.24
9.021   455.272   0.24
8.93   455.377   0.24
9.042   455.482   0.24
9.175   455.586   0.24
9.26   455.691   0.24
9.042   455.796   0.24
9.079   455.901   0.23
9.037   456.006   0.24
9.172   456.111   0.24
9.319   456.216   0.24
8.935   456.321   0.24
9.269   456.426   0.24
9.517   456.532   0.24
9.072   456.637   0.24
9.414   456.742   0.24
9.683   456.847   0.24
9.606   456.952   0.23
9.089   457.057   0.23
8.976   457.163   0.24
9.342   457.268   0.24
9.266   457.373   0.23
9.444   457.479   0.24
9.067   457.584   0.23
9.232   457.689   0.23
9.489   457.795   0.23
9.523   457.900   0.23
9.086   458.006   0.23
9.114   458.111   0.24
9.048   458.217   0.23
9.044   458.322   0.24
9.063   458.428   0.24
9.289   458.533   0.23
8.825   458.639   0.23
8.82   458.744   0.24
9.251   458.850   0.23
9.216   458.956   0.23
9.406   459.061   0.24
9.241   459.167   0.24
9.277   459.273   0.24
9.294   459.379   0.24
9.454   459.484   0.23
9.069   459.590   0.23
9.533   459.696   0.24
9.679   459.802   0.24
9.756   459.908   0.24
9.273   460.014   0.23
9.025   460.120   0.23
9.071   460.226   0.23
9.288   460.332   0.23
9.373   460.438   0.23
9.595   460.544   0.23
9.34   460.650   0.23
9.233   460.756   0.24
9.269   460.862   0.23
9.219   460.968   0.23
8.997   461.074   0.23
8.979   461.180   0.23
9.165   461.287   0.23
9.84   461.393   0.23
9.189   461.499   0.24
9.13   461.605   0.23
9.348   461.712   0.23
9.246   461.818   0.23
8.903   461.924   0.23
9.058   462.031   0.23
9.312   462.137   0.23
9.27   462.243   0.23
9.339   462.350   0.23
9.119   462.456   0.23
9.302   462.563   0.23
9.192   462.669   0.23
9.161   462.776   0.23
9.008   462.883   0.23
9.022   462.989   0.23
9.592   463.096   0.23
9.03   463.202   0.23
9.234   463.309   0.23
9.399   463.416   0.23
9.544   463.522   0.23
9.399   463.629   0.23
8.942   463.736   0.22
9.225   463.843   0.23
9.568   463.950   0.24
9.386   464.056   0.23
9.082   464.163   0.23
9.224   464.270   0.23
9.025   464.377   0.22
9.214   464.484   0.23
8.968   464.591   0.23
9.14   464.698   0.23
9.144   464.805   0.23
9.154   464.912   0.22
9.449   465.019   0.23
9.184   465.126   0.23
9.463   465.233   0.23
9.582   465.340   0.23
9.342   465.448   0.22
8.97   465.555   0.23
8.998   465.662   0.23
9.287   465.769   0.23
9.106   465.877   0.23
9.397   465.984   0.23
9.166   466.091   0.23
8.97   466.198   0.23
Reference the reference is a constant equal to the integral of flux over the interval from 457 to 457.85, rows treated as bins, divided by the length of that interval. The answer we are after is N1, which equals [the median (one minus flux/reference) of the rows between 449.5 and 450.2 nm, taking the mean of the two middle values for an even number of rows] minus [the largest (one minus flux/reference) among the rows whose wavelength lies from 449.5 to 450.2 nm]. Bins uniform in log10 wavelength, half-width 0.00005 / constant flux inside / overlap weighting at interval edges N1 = -0.07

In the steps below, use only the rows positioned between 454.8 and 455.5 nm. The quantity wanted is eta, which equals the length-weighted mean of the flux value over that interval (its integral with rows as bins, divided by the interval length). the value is 9.01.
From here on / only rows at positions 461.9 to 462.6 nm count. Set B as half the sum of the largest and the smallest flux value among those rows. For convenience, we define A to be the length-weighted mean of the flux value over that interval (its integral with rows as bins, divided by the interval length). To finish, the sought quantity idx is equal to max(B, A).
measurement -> 9.19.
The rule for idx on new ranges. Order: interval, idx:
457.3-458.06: 9.30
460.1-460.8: 9.31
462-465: 9.27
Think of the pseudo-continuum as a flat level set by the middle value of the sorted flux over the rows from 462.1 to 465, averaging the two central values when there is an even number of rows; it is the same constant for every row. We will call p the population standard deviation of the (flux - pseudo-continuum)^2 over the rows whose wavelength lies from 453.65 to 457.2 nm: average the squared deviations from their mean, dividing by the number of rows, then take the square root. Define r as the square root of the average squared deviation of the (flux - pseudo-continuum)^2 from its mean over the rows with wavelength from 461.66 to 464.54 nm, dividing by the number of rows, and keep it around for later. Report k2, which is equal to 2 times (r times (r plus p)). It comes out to 0.02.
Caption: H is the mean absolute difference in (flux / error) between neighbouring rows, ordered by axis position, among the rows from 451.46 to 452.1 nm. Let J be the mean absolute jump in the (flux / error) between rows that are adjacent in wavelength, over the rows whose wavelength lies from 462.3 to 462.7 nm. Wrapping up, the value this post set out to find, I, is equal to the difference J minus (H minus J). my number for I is 0.87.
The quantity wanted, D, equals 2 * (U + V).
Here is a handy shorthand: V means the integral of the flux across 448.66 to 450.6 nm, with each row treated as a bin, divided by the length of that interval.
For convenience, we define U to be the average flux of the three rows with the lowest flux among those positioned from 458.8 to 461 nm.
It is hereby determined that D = 36.9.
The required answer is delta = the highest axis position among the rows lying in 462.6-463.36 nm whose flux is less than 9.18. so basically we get 463.202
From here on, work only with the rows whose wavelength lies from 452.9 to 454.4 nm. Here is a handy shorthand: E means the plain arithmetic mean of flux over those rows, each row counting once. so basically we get 9.23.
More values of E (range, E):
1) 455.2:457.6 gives 9.21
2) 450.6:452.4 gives 9.32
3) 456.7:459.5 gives 9.24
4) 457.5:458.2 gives 9.25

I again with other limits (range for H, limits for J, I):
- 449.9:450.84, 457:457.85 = 1.55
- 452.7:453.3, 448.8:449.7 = 1.19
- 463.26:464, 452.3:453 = 0.94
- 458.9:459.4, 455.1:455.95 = 1.43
